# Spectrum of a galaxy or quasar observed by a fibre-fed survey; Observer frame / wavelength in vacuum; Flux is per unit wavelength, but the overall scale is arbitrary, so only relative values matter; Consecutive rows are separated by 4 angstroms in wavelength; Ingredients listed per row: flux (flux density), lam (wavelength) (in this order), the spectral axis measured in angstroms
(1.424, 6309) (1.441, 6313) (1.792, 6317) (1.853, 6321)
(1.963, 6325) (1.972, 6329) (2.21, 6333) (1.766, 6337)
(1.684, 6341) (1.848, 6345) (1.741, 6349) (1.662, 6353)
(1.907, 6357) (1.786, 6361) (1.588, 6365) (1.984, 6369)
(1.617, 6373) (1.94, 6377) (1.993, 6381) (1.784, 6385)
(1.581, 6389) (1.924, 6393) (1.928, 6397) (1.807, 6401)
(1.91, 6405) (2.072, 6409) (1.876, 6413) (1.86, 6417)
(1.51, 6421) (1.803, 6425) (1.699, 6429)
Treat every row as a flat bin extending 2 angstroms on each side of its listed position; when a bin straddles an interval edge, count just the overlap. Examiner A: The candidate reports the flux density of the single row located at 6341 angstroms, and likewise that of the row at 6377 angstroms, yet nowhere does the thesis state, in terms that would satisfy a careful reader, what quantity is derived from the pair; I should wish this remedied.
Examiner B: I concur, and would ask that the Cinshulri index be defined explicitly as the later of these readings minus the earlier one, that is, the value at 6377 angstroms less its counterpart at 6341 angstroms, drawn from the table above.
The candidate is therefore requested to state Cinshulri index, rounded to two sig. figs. 0.26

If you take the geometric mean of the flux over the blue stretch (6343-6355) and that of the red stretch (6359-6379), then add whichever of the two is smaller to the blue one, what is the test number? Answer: 3.497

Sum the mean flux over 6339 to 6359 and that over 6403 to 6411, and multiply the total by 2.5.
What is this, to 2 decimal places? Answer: 9.40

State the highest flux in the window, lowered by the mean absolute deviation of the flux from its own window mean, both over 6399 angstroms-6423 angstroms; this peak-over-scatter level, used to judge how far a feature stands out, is 1.95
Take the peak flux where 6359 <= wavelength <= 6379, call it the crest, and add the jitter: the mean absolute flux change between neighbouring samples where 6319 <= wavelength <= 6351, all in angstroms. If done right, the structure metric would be 2.15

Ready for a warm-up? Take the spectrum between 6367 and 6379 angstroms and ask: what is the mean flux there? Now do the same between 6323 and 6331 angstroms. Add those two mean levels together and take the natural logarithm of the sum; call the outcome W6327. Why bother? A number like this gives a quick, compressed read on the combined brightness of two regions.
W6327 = 1.34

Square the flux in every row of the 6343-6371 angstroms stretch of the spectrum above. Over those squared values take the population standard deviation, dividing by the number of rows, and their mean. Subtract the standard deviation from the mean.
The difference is 2.76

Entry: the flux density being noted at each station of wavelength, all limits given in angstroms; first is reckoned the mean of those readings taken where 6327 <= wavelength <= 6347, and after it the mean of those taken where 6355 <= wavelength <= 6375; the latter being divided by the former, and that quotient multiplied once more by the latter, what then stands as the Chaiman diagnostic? 1.66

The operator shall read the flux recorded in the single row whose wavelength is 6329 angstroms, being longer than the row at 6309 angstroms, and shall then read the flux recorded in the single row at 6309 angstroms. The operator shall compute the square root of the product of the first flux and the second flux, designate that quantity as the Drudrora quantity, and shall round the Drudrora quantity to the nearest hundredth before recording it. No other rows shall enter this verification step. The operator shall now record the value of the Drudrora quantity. 1.68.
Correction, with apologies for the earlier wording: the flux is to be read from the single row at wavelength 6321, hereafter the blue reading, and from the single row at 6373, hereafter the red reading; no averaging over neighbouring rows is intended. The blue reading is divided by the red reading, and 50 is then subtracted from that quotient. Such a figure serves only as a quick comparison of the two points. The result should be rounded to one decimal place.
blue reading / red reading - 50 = -48.9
